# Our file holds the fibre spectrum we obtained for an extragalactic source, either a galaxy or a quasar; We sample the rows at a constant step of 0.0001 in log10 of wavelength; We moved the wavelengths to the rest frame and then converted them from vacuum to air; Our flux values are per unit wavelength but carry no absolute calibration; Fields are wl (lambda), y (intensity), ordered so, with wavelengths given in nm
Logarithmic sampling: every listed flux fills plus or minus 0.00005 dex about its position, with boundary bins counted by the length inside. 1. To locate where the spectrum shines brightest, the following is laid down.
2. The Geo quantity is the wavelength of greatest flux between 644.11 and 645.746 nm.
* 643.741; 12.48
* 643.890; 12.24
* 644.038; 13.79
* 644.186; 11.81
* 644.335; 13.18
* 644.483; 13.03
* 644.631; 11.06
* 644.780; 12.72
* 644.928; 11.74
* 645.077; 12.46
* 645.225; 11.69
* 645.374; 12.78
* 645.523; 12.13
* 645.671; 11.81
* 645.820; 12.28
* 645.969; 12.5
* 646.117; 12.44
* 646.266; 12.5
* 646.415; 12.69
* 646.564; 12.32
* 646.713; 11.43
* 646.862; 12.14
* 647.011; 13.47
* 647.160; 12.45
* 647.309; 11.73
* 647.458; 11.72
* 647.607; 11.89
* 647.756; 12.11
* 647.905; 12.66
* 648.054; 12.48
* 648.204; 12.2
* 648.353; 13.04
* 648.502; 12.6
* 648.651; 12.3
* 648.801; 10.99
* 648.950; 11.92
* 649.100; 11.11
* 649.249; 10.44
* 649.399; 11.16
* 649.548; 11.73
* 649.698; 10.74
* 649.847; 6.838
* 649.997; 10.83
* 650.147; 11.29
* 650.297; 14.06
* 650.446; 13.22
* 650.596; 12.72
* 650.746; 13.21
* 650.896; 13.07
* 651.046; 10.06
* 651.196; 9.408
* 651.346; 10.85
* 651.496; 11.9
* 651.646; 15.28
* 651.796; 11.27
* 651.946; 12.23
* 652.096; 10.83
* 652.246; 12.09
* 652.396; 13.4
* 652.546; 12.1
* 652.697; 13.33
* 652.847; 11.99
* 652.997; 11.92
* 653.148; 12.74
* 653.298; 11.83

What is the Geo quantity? 644.335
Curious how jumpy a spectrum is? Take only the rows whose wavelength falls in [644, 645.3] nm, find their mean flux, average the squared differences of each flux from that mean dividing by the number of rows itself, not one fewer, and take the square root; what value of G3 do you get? 0.82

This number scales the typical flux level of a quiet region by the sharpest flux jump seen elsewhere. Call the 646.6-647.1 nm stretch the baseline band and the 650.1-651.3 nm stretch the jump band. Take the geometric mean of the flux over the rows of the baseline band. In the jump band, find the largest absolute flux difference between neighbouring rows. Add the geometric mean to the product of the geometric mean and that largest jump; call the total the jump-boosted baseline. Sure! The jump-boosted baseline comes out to 49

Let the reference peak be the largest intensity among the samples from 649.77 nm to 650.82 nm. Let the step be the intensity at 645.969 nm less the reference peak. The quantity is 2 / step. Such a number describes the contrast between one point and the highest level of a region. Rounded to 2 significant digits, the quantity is -1.3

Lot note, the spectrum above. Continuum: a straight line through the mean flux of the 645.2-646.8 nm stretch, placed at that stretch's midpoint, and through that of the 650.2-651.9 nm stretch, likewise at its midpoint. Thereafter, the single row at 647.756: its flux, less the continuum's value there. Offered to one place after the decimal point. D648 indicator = -0.1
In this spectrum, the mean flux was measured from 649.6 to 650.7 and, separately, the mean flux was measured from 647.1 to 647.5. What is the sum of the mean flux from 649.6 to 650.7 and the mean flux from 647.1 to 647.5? 23.4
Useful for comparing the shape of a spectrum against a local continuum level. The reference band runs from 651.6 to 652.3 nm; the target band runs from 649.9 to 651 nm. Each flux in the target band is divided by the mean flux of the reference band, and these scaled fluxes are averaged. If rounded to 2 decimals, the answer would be 1.02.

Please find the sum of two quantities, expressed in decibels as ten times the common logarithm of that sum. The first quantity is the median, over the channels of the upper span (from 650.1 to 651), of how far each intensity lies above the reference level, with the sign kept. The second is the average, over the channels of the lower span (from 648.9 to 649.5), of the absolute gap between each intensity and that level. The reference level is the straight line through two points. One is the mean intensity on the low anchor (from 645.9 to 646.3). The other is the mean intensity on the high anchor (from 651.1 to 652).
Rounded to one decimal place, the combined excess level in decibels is 3.4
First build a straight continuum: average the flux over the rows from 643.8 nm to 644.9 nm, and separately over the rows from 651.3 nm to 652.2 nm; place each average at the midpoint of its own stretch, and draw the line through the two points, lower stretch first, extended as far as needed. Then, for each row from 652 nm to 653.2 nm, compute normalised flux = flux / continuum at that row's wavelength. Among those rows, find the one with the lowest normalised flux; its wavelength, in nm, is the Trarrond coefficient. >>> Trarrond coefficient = 652.096 nm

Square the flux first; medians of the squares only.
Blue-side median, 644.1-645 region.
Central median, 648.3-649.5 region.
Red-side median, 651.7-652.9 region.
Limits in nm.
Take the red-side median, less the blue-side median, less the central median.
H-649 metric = -138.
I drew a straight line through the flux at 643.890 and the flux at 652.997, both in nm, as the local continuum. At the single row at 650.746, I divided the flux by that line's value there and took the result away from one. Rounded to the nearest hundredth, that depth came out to -0.10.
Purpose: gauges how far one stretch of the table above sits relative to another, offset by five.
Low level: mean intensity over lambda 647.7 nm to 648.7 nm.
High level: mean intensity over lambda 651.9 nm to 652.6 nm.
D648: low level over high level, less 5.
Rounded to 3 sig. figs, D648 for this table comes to -3.97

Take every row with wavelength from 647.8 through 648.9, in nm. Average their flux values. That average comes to 12.3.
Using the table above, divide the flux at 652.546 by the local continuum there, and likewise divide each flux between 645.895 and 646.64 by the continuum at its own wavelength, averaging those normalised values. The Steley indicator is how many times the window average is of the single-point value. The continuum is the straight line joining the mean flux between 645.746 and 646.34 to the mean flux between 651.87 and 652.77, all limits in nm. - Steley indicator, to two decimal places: 1.02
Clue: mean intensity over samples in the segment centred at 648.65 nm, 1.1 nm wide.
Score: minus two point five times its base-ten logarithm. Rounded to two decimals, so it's -2.70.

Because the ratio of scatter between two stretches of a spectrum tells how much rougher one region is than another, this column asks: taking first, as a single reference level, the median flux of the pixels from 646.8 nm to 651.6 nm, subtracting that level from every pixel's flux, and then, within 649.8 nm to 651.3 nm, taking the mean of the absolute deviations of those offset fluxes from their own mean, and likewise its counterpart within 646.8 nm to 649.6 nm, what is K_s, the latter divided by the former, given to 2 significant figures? 0.32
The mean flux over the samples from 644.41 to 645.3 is 12.1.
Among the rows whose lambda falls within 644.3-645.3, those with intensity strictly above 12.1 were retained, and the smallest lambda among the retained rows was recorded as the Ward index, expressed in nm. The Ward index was 644.335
